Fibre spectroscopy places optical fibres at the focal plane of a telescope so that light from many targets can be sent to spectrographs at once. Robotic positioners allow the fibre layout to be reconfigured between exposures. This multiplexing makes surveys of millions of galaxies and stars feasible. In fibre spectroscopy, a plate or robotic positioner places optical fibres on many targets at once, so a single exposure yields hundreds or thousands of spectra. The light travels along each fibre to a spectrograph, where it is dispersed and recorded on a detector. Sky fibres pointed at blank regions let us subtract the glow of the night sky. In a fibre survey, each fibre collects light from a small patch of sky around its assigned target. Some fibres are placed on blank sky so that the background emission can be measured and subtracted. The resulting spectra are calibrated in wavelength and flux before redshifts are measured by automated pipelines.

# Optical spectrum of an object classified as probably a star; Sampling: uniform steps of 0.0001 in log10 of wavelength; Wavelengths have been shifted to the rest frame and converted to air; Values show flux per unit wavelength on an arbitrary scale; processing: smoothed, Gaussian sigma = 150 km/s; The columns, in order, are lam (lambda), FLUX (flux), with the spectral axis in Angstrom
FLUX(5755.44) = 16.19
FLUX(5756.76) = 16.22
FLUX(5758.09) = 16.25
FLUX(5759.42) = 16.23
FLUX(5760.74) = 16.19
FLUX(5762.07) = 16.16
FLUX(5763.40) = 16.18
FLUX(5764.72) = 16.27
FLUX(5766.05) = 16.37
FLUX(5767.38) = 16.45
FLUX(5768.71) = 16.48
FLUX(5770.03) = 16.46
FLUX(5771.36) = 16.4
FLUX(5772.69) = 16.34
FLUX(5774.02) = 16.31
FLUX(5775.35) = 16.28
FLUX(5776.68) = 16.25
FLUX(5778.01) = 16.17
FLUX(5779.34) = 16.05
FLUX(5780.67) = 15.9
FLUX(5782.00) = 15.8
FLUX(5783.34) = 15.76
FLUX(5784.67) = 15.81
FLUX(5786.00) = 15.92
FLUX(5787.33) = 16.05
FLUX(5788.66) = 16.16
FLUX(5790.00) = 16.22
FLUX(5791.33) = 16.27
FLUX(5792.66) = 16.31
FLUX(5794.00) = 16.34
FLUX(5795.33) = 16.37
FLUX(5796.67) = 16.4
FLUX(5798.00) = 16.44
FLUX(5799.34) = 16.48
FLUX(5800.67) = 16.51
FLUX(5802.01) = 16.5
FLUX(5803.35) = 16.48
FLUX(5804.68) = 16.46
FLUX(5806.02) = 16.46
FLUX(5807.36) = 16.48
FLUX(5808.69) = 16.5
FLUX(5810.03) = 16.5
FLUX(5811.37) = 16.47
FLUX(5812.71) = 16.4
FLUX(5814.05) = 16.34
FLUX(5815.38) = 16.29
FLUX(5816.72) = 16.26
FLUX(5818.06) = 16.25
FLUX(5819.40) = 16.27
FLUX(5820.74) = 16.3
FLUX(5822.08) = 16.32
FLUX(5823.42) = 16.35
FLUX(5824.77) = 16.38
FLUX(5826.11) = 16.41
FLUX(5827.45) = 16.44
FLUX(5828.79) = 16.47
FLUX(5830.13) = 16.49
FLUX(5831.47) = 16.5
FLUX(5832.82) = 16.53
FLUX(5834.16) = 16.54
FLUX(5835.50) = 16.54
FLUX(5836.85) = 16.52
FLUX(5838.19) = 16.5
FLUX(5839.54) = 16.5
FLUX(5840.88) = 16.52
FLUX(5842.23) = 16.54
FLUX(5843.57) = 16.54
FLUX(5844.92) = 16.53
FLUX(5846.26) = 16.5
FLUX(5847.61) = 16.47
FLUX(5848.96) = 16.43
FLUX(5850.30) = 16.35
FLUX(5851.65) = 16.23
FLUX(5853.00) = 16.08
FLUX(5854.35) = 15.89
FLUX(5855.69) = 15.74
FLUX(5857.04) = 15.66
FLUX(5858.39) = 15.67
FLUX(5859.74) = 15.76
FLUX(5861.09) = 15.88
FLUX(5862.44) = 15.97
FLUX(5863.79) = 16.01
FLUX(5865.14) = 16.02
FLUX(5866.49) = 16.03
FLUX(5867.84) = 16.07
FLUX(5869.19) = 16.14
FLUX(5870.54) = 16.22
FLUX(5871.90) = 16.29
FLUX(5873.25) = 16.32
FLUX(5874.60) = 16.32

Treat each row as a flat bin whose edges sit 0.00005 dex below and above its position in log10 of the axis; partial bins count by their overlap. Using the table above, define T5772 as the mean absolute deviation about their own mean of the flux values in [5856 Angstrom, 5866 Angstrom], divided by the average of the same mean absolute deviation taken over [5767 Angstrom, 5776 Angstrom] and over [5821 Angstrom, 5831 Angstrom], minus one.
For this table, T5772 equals 1.3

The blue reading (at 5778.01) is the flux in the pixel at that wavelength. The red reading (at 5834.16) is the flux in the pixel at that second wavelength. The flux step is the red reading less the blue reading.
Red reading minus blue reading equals 0.37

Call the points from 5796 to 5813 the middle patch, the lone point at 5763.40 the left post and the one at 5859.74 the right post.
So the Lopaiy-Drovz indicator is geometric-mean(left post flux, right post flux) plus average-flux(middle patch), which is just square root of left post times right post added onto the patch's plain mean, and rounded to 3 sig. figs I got 32.4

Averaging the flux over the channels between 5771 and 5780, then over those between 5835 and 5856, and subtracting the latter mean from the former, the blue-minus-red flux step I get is -0.1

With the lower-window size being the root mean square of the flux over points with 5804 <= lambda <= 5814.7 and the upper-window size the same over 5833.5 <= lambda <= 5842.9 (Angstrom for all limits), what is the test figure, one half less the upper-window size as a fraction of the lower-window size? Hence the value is -0.504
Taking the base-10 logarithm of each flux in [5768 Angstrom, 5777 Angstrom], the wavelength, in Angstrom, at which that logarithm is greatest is 5768.71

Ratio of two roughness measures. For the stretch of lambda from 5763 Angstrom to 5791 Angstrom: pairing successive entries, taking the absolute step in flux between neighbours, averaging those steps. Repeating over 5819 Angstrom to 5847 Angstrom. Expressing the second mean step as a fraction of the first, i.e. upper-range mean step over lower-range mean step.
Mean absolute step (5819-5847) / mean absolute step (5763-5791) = 0.26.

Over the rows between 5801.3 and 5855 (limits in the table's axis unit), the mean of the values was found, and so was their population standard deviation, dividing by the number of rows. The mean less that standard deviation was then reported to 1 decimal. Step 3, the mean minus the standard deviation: 16.3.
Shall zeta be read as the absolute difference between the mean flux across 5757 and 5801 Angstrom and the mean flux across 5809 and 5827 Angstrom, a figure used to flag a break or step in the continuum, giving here 0.12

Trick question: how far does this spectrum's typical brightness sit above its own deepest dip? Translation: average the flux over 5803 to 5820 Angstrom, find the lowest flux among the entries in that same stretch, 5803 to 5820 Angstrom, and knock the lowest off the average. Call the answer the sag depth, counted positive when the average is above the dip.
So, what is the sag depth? 0.15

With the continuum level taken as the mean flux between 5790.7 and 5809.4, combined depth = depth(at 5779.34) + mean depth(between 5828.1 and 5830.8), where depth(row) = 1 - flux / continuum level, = 0.020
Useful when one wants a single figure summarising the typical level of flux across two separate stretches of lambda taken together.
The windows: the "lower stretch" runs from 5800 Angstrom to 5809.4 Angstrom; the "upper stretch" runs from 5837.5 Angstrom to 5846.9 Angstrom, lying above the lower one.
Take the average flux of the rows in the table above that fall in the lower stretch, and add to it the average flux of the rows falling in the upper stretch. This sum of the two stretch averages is 33.0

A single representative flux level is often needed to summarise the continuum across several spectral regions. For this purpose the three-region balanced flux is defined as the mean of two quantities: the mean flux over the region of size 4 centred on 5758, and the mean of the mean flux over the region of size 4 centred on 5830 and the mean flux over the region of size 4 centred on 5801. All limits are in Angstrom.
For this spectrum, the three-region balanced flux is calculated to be 16.4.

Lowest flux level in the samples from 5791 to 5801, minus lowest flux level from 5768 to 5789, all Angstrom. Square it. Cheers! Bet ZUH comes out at 0.26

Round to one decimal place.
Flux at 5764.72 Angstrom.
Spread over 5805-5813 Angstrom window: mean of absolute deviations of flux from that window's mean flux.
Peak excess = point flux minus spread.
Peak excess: 16.2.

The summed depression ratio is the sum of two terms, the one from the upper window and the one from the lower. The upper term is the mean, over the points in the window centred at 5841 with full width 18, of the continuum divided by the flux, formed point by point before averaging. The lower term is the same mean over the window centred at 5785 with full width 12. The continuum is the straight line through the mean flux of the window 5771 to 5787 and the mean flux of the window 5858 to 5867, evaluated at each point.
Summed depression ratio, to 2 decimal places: 1.97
